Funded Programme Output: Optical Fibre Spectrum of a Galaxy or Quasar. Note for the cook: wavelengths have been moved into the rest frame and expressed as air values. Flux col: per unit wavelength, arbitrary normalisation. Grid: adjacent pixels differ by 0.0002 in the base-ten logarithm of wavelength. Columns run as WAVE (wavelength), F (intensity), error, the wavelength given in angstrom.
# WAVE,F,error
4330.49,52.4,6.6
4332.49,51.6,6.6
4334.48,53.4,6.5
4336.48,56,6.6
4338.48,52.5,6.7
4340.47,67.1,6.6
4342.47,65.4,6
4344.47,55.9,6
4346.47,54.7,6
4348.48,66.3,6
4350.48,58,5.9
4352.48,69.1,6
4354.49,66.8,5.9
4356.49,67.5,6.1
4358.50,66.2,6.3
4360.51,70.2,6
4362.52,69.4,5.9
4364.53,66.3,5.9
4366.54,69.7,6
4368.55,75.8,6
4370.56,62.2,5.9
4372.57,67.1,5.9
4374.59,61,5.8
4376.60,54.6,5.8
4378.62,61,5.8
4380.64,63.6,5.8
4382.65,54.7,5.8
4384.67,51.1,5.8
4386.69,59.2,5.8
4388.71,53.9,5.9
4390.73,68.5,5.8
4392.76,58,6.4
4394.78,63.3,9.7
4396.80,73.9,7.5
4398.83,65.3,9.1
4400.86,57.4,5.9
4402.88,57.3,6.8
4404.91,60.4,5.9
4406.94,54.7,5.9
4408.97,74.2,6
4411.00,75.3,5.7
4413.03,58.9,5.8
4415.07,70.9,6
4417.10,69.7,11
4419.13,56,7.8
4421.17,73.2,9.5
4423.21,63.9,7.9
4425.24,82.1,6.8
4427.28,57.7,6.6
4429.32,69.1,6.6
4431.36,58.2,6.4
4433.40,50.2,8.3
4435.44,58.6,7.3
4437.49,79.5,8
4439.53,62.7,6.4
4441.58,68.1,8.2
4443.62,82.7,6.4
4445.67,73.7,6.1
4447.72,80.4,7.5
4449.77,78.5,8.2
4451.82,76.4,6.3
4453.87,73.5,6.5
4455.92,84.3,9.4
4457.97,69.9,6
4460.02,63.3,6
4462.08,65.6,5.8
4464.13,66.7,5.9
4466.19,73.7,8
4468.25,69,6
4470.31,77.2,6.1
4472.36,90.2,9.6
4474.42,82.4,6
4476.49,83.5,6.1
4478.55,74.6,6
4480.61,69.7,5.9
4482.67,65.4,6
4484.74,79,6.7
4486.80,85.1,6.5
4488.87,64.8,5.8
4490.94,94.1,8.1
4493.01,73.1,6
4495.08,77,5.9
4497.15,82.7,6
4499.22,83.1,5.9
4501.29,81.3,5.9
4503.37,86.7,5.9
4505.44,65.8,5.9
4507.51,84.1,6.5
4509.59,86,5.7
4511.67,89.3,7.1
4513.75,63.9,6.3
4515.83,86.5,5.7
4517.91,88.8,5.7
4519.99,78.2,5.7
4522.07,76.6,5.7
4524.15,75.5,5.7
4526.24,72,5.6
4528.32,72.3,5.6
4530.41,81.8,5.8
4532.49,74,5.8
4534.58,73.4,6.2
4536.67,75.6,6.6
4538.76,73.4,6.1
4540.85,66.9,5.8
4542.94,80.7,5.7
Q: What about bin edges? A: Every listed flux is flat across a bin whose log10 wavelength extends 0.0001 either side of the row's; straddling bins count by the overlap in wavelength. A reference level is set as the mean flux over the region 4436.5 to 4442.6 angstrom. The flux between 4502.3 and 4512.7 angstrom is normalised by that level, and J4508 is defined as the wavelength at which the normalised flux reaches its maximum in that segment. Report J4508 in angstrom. 4511.67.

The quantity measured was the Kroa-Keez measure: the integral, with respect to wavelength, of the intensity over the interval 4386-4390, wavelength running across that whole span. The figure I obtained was 229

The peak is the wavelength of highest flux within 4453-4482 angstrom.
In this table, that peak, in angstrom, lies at 4472.36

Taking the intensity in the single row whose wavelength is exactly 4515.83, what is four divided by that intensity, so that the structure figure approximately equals 0.046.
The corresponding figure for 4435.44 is 0.068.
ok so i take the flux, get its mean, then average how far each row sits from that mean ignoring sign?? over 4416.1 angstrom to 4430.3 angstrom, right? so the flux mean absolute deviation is 7.0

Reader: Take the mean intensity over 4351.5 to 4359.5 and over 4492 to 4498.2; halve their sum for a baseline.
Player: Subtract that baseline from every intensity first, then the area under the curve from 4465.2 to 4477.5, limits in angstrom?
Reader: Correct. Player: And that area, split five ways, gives 17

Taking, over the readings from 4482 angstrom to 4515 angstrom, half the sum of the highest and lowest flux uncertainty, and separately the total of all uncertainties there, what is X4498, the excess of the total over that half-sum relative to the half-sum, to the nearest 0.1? 13.5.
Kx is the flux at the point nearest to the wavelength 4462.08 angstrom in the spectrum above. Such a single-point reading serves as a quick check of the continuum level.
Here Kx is 65.6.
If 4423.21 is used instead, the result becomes 63.9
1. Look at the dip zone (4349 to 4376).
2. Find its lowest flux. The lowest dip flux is 58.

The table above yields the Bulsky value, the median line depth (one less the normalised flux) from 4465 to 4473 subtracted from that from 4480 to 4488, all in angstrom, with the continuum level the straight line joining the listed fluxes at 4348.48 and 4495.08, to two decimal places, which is 0.03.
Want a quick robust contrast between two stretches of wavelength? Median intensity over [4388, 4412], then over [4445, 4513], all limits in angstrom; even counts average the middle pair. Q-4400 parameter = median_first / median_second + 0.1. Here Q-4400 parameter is 0.90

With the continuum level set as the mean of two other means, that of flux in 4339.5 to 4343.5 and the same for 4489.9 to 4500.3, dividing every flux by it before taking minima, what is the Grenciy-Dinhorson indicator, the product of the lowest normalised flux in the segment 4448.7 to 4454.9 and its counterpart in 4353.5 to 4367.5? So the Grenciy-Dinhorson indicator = 0.89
